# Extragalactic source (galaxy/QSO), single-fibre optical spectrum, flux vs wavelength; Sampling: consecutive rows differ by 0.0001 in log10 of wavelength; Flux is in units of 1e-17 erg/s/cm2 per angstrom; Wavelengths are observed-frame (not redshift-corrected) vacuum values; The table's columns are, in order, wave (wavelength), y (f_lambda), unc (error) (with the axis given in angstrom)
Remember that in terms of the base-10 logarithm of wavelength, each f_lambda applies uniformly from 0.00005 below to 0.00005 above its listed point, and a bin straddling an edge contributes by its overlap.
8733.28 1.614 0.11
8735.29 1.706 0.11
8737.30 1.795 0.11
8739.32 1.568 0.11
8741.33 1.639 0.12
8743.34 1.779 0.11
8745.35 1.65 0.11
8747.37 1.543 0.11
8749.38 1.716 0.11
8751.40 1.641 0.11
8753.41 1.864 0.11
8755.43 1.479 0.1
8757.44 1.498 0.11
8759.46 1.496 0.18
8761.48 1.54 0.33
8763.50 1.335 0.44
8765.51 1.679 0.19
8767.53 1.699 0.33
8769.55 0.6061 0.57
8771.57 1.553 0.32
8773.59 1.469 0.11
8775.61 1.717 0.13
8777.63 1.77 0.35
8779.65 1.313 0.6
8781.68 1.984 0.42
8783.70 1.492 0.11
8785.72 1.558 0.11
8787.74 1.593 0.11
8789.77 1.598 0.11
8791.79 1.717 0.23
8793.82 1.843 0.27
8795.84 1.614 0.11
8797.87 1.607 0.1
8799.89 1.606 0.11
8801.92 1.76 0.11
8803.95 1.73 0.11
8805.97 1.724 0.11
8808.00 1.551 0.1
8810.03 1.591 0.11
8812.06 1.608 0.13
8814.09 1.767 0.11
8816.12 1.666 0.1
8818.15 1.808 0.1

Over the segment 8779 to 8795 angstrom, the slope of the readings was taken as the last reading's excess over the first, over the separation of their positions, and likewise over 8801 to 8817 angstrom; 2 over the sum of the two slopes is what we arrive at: 65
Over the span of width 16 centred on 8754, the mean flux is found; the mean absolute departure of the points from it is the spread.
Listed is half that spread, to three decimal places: 0.054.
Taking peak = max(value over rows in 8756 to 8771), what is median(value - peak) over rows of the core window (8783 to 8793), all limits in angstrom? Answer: -0.11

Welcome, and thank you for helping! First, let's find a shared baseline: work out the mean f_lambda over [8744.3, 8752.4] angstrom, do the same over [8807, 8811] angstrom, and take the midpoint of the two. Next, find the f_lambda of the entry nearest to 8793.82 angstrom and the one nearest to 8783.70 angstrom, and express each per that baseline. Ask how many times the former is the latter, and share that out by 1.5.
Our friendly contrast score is 0.82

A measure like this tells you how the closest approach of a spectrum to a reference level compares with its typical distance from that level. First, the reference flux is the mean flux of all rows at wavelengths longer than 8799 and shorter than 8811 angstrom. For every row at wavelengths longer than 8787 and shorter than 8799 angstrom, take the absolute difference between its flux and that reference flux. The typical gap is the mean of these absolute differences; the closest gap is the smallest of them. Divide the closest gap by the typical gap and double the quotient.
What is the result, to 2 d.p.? 1.19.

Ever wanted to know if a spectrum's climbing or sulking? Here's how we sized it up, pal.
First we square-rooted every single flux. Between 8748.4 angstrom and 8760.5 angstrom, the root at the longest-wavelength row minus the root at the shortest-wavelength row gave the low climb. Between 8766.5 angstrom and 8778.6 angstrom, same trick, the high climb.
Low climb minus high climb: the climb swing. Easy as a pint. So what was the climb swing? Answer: -0.11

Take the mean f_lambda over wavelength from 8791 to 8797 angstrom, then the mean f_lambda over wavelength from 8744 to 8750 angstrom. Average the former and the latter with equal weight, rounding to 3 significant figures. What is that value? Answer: 1.68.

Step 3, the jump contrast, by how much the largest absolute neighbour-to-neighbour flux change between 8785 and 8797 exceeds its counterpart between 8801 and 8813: 0.1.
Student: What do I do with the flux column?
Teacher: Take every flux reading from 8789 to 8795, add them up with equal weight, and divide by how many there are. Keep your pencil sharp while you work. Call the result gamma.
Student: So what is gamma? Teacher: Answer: 1.72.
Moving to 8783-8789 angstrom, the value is 1.55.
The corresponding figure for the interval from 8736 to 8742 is 1.67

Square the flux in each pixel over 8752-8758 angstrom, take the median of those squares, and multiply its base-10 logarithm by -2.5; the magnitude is -0.88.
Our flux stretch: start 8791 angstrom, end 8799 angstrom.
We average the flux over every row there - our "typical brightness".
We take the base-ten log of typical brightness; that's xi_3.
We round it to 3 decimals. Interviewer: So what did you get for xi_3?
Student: 0.229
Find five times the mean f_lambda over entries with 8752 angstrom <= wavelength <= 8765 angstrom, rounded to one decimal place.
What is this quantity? 7.7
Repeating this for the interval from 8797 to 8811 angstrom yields 8.3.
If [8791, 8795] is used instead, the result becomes 8.9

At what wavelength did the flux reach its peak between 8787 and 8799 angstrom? 8793.82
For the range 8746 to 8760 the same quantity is 8753.41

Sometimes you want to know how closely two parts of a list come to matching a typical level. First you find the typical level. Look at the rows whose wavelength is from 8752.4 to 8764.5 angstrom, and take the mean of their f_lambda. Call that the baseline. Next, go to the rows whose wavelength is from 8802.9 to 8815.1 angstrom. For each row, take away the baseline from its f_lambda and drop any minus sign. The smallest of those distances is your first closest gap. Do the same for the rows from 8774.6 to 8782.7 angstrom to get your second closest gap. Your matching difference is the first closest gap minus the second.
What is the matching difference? -0.166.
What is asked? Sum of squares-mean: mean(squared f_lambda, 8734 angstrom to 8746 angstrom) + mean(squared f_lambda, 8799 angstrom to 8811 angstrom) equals 5.62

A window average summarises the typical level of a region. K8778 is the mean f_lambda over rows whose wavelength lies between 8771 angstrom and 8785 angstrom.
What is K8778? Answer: 1.61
